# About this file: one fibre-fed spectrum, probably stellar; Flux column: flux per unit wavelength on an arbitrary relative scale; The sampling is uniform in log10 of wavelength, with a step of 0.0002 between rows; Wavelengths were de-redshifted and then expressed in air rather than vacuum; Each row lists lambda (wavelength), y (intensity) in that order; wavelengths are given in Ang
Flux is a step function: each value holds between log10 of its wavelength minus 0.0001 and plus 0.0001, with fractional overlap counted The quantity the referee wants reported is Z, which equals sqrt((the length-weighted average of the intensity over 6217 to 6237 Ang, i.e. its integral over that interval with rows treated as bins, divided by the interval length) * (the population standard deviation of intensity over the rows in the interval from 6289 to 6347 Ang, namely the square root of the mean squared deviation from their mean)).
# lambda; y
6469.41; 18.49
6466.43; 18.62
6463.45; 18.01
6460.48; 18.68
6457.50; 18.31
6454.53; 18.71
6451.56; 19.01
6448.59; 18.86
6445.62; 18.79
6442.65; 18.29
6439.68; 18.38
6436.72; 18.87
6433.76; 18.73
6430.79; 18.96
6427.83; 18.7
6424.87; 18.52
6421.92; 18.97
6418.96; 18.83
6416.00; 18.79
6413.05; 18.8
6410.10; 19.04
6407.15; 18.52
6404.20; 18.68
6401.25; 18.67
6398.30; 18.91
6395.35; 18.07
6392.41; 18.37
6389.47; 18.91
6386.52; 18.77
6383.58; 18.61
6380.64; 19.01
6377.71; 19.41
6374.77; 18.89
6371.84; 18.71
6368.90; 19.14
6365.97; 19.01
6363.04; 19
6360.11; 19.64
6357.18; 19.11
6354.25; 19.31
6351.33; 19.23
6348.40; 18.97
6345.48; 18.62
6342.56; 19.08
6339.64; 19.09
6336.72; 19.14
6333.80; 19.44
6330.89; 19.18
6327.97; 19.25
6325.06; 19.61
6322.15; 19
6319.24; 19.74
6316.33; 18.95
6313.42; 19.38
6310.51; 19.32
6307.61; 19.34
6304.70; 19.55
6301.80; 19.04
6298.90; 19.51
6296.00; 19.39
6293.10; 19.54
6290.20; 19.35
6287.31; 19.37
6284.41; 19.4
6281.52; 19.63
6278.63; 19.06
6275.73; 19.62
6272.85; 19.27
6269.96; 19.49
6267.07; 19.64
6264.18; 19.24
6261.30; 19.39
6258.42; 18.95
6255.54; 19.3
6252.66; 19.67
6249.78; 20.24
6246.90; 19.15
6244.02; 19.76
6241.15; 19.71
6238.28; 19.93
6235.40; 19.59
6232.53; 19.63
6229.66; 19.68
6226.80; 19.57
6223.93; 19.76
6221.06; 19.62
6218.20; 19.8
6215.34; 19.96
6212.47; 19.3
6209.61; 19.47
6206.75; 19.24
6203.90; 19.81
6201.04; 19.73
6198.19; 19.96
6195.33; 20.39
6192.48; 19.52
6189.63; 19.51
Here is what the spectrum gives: 2.26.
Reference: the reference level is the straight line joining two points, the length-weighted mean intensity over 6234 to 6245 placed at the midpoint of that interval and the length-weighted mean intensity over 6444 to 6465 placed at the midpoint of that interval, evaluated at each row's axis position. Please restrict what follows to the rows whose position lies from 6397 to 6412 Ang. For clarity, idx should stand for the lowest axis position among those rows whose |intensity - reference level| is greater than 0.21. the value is 6401.25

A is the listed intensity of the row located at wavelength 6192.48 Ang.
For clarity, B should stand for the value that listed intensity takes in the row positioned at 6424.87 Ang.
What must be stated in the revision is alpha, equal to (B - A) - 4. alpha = -5.0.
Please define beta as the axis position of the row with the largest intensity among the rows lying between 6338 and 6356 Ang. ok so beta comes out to 6354.25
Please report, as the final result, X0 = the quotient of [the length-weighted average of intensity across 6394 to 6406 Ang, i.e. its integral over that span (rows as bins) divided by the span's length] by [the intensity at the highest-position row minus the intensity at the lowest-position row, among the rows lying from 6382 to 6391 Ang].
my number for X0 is 62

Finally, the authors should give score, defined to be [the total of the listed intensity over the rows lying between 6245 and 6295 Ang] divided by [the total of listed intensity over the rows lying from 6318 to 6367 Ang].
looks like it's 1.012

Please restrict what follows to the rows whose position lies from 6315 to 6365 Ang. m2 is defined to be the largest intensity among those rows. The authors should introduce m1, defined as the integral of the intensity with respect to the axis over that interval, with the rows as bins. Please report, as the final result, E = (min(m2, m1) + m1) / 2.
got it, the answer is 490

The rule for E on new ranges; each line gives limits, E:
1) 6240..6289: 487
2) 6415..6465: 476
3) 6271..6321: 494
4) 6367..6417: 479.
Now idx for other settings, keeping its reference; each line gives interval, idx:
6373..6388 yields 6377.71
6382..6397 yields 6383.58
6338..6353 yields 6345.48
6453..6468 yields 6457.50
